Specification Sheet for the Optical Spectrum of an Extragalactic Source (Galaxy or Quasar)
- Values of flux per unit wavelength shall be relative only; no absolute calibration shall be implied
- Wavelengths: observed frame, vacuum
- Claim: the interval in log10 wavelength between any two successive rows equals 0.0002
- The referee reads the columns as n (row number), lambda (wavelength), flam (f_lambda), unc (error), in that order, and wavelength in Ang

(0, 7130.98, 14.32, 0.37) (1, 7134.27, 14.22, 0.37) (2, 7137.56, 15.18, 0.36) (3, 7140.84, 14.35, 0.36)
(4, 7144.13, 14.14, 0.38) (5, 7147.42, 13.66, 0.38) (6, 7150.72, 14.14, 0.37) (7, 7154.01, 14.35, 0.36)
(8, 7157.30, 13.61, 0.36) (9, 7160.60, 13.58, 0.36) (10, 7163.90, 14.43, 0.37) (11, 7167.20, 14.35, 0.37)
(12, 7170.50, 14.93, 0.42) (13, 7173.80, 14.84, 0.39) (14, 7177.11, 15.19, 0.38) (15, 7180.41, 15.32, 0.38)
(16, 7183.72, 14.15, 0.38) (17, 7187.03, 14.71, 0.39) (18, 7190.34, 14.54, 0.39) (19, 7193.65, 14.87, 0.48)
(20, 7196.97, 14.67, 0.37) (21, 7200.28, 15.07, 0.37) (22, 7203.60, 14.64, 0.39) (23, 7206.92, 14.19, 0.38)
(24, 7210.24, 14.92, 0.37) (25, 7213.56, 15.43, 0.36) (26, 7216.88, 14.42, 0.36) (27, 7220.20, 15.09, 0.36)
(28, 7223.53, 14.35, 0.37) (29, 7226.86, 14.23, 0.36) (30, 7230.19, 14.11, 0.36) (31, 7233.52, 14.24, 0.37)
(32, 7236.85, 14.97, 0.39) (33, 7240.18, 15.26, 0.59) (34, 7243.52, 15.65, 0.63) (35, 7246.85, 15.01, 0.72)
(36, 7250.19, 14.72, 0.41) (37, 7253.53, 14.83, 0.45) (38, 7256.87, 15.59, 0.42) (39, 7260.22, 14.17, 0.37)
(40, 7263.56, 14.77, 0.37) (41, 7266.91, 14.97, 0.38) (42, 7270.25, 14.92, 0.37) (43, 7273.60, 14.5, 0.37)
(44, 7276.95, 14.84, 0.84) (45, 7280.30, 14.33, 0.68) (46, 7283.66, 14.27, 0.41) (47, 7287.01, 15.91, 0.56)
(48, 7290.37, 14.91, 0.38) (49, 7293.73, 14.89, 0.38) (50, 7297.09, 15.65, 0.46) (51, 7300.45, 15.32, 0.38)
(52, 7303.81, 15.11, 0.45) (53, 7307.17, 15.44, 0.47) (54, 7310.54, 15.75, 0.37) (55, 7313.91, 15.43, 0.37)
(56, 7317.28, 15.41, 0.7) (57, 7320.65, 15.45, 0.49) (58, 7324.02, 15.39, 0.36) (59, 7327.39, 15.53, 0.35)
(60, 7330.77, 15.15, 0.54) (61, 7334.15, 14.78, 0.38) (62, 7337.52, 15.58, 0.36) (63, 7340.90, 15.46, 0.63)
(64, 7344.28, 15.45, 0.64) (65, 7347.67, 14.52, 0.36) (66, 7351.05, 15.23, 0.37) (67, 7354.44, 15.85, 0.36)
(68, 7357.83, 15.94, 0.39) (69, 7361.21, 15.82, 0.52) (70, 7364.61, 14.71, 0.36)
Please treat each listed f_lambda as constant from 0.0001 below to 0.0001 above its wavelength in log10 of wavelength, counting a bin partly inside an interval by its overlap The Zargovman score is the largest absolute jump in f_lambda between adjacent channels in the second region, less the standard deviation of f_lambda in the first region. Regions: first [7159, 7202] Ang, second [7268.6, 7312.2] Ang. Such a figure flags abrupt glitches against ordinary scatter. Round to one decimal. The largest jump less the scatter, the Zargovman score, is 1.2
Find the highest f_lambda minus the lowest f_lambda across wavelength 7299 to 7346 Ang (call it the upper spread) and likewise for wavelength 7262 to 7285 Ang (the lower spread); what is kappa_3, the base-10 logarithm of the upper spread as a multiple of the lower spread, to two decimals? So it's 0.14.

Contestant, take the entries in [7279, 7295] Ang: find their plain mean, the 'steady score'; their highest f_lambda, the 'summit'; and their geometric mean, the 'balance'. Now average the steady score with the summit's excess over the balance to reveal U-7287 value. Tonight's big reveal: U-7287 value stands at 7.96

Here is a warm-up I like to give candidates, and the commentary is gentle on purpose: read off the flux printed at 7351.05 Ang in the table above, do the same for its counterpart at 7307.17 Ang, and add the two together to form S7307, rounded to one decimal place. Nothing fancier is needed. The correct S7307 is 30.7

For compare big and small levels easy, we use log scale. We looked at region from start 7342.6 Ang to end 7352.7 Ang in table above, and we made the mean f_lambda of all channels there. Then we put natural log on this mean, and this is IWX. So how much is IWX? 2.71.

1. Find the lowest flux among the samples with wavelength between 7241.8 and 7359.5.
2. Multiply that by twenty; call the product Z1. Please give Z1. 283.4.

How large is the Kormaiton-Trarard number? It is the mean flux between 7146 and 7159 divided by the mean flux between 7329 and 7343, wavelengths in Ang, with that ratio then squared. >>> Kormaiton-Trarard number 0.84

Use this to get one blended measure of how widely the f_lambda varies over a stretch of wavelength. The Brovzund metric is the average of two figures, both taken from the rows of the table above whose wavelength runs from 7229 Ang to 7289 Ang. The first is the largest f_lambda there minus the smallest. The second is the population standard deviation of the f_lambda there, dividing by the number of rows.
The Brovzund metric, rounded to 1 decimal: 1.2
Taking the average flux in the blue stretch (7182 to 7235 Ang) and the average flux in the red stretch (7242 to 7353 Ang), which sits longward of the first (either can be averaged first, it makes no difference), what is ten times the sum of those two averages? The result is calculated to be 297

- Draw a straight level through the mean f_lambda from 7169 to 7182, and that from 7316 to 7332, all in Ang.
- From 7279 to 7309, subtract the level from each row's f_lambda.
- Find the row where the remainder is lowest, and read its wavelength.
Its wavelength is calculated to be 7283.66 Ang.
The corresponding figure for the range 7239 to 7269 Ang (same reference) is 7260.22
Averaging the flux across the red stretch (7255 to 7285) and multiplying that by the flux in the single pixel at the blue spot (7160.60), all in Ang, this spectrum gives 200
